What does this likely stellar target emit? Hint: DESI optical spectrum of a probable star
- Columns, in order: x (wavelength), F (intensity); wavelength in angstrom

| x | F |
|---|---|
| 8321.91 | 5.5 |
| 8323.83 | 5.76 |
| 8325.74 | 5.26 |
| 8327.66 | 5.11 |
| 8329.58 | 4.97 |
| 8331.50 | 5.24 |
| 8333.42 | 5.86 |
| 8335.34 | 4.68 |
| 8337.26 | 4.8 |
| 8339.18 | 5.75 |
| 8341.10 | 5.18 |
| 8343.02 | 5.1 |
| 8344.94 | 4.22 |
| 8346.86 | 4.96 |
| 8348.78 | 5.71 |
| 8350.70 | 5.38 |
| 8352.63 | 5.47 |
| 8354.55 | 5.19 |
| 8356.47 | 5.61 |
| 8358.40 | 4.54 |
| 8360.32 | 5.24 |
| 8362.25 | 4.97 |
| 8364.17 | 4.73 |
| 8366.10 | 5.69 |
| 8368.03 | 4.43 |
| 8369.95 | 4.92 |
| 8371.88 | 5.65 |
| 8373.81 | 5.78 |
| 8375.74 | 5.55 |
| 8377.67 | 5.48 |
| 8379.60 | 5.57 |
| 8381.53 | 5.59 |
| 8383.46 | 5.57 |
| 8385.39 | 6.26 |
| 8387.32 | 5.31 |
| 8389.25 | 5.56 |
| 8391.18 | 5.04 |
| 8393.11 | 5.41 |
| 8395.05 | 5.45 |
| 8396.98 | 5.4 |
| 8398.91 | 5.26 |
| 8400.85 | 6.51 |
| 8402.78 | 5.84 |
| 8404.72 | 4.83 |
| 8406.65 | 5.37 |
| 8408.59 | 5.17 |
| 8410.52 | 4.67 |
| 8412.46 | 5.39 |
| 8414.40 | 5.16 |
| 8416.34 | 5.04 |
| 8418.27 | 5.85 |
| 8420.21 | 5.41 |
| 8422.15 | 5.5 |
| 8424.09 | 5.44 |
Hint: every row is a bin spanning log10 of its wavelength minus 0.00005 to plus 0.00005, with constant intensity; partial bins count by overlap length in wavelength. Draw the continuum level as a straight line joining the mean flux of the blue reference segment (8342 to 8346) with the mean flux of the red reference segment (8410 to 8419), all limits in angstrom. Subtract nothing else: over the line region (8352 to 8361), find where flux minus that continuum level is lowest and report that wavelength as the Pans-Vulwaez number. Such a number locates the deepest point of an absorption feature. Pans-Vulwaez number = 8358.40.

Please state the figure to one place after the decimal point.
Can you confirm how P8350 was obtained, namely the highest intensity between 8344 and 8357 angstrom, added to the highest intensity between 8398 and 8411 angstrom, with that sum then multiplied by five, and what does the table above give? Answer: 61.1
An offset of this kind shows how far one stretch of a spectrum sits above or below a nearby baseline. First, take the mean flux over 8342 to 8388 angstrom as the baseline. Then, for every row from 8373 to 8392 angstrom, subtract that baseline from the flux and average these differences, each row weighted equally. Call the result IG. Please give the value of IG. 0.28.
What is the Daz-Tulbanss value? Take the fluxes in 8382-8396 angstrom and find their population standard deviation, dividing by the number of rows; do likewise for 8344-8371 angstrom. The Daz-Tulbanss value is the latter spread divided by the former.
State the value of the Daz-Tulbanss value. 1.32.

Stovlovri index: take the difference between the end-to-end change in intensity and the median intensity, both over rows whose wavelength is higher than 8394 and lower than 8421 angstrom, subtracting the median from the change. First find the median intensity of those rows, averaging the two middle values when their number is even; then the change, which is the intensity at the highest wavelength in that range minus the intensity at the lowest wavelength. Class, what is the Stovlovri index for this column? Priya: -5.4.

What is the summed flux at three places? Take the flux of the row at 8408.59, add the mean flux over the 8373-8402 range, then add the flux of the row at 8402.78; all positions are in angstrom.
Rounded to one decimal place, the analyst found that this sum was 16.6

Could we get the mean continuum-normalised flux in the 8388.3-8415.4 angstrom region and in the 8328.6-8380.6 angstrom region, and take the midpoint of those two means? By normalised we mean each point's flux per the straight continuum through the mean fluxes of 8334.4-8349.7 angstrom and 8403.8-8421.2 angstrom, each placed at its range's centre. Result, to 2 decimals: 1.03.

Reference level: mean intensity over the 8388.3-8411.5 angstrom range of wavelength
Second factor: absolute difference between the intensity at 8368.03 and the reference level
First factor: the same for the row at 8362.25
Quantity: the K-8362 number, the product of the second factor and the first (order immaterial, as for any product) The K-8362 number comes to 0.38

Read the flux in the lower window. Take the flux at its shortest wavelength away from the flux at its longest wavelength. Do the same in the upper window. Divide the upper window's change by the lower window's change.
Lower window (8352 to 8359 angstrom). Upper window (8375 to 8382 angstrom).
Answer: 0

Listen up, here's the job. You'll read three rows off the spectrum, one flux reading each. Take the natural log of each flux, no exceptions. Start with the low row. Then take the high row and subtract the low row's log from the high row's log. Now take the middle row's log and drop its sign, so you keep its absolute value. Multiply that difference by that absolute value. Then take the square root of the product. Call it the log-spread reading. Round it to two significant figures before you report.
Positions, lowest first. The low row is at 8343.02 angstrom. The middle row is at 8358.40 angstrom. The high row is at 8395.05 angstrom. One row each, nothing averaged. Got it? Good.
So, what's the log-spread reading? 0.32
